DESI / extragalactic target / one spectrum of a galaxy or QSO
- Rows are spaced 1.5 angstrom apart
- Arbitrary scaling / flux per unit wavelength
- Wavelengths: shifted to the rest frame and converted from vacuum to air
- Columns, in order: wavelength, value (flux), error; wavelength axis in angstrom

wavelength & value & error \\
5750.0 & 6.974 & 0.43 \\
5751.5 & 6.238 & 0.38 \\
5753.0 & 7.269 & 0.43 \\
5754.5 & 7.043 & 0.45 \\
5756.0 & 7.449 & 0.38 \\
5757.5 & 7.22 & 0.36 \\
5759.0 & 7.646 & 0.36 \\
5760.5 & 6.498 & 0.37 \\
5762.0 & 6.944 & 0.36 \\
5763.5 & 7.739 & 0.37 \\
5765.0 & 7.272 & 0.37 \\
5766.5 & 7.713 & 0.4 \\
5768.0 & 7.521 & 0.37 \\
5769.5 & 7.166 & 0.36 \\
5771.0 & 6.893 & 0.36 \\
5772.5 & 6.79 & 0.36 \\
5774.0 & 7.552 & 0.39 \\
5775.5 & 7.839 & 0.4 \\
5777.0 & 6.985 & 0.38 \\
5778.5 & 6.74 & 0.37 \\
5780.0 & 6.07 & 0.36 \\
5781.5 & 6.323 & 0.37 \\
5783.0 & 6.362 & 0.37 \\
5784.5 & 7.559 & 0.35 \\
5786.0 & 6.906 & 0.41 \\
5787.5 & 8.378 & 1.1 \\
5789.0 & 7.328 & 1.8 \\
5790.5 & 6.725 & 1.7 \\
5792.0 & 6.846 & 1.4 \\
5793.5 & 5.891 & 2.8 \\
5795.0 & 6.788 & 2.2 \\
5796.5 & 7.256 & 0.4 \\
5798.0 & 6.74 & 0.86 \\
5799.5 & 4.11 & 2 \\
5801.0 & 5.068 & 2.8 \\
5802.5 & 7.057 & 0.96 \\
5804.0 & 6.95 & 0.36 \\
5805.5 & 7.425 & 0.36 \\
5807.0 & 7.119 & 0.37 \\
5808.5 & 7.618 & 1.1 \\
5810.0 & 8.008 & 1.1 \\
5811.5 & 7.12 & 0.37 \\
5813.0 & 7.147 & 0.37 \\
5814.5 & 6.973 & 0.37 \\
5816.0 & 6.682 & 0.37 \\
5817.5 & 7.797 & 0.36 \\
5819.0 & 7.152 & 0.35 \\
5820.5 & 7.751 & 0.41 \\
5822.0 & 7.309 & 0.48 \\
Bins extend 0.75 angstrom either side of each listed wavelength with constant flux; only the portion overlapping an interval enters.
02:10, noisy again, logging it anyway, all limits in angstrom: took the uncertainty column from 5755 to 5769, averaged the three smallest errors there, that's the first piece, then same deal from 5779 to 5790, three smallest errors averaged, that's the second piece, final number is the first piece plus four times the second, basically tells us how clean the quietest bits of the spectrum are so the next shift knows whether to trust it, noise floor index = 1.80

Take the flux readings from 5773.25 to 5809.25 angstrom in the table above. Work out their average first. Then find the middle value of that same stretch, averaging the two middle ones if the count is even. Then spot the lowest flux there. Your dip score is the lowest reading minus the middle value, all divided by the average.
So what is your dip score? -0.41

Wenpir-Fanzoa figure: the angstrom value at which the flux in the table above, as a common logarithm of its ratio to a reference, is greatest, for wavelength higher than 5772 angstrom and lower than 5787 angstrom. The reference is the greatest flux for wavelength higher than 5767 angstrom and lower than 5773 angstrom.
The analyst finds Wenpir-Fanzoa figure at 5775.5 angstrom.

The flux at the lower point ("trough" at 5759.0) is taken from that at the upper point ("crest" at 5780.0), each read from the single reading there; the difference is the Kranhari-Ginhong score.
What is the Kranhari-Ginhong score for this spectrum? -1.6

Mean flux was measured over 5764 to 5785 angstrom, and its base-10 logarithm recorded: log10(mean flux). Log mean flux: 0.849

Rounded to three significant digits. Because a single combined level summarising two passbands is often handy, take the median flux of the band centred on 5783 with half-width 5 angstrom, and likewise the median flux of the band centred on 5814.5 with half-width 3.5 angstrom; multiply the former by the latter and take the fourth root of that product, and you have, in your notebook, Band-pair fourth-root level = 2.63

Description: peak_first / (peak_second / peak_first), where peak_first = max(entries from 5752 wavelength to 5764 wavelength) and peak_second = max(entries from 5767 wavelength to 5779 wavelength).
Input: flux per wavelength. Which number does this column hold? 7.6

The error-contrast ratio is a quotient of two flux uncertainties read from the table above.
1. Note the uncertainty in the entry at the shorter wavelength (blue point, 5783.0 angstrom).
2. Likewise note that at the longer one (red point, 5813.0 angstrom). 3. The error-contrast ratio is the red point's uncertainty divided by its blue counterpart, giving 1.00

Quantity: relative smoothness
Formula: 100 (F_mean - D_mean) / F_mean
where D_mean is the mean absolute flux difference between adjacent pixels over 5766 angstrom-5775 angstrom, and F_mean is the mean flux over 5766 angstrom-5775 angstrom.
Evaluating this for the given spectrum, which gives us 95.4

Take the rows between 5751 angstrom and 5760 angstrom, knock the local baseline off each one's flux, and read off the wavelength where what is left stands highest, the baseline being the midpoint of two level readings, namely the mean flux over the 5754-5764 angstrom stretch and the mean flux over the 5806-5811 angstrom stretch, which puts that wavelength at 5759.0 angstrom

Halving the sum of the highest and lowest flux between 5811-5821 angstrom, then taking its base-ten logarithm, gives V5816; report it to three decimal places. 0.860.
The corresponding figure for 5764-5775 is 0.860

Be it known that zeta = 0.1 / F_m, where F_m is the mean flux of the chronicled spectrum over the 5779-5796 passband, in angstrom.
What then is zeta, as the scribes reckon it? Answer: 0.0146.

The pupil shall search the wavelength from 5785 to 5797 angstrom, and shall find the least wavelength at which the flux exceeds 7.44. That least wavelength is 5787.5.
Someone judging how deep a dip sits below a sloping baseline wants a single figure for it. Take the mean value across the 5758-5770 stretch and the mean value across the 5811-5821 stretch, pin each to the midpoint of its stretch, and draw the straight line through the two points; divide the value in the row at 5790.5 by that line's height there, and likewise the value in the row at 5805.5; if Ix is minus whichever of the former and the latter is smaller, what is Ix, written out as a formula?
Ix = -0.925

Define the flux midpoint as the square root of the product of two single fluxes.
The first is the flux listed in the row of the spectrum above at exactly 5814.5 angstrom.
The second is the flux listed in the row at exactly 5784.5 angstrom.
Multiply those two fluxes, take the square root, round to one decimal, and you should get 7.3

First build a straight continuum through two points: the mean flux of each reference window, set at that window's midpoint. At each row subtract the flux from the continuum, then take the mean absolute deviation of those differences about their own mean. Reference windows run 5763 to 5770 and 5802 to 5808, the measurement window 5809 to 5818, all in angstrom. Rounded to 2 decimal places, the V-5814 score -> 0.41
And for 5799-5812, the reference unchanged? 0.97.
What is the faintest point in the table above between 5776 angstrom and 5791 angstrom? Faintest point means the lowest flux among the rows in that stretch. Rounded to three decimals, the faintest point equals 6.070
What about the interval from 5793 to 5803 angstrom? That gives 4.110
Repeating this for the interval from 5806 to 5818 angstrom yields 6.682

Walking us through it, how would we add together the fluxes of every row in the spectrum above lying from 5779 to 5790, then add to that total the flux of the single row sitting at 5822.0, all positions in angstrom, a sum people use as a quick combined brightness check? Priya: 56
